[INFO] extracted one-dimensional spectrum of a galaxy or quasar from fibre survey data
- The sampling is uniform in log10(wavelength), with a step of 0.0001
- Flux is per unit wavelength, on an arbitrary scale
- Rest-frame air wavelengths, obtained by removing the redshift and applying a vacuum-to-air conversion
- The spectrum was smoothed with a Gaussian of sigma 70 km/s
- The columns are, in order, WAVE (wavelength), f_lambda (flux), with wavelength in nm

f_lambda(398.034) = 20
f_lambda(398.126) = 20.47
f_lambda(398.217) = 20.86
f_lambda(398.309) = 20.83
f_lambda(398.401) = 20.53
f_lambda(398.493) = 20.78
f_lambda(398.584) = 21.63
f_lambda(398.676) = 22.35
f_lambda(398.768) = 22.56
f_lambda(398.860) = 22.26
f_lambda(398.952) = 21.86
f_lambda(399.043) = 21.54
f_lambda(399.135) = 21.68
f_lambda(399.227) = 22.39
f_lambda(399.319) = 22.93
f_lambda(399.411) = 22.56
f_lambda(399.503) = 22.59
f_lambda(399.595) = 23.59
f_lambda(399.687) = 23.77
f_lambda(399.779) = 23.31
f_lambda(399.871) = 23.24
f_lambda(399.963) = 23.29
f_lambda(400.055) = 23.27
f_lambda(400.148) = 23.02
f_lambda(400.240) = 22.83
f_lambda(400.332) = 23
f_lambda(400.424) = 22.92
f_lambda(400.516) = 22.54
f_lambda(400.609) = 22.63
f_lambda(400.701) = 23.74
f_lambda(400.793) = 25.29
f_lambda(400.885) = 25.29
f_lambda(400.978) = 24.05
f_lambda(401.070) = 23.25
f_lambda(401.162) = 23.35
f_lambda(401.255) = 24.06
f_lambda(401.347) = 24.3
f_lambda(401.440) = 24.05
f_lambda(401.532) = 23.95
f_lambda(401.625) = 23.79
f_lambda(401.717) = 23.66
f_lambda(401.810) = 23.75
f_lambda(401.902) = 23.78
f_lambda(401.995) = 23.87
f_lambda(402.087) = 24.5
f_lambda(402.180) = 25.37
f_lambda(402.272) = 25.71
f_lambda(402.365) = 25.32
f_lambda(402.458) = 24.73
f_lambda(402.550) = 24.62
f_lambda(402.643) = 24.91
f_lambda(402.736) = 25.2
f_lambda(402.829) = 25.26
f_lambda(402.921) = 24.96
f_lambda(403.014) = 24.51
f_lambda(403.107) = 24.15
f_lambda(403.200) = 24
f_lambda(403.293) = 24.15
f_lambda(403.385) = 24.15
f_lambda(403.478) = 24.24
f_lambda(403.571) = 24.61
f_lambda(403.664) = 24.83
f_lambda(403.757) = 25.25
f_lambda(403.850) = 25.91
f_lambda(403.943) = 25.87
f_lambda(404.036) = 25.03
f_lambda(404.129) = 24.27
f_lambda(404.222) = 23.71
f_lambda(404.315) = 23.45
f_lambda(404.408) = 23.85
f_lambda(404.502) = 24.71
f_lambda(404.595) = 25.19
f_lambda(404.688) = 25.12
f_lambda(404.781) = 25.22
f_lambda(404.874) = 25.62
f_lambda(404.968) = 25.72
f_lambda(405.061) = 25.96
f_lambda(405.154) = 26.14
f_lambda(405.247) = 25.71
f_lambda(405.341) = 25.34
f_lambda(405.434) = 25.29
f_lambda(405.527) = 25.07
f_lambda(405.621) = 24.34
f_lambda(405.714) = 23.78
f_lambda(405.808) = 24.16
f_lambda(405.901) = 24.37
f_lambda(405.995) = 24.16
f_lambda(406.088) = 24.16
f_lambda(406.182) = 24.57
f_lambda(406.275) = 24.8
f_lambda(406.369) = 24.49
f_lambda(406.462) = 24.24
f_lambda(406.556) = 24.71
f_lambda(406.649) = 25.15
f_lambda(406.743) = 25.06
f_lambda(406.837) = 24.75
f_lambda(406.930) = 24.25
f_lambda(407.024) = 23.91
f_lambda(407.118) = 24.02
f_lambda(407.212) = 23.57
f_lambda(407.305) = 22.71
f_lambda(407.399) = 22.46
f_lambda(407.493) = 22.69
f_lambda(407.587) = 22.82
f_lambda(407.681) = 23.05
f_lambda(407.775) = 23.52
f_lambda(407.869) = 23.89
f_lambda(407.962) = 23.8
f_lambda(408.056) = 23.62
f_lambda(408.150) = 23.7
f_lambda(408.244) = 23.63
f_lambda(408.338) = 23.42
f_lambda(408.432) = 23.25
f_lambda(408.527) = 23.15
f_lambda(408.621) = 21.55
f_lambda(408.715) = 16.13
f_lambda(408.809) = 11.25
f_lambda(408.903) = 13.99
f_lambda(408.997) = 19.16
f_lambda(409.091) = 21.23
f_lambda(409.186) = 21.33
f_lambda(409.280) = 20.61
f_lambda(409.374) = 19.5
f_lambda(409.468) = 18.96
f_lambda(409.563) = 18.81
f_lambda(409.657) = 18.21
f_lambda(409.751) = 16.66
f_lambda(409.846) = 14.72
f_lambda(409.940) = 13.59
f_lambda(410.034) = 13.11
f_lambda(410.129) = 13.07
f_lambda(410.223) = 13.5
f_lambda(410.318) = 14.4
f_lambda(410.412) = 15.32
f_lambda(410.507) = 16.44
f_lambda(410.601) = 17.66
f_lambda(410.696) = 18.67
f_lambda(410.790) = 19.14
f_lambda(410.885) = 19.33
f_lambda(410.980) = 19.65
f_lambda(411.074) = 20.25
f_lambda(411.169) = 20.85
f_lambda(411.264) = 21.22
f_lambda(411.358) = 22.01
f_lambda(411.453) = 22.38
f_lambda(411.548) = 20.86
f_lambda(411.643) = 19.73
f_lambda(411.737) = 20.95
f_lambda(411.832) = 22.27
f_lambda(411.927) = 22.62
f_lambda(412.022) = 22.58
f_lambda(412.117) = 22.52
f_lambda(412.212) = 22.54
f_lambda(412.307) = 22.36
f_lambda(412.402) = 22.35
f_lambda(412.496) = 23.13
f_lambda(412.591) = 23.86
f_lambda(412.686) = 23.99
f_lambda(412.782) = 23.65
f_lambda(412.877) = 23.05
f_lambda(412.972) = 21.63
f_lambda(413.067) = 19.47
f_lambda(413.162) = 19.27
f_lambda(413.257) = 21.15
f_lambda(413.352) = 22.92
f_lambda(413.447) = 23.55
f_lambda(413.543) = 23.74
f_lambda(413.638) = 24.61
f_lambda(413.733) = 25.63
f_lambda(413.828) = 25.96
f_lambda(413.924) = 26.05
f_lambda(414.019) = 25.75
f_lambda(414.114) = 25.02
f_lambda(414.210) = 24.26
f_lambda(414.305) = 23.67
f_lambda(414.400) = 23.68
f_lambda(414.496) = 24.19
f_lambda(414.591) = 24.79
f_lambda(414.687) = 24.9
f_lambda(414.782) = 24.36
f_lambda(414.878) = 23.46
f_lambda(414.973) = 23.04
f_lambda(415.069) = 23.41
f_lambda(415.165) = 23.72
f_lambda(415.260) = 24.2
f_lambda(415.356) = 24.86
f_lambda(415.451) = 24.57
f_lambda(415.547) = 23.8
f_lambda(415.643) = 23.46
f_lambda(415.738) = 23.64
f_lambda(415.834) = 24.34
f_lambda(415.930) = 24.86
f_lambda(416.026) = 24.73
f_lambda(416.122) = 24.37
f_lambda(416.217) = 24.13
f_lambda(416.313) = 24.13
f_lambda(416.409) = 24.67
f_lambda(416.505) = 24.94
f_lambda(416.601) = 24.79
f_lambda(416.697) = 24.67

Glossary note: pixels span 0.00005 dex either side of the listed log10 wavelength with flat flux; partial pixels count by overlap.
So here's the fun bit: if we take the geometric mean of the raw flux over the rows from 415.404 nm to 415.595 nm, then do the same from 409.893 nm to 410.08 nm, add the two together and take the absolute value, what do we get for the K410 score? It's 37.5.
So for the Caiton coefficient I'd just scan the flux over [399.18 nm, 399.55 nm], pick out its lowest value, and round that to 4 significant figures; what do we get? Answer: 22.39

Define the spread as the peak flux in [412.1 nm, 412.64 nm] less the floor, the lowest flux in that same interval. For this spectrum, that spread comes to 1.5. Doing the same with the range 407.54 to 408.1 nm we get 1.1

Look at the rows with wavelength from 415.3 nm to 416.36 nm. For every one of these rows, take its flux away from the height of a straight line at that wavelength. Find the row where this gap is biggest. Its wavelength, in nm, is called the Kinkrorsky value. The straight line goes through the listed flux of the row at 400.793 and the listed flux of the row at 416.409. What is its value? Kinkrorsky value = 415.643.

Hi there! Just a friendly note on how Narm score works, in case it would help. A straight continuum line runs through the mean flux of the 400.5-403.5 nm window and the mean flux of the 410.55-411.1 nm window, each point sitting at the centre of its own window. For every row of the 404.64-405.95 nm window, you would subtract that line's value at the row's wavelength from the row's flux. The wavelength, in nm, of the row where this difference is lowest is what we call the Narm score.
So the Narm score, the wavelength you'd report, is 405.714 nm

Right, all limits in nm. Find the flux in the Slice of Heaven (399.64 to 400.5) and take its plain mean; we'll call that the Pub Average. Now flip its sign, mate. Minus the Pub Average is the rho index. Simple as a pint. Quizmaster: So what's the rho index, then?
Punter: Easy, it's -23.2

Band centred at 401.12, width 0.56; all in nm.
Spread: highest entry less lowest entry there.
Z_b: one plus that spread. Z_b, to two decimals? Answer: 3.04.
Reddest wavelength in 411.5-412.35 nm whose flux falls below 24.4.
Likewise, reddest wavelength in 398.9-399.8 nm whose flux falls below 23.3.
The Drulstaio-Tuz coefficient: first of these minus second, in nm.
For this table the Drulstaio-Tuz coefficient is 12.80 nm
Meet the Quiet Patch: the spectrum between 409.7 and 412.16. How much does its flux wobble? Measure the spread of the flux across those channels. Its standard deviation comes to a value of 3.3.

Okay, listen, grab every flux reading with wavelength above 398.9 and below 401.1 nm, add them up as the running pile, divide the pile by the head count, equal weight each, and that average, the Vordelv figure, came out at 23.1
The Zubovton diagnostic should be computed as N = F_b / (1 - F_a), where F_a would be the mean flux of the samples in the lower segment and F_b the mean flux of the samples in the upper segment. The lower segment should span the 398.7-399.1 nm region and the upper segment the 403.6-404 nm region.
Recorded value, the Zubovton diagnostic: -1.21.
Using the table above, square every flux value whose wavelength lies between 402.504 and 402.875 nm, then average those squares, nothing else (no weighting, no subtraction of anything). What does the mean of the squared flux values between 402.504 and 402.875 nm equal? 625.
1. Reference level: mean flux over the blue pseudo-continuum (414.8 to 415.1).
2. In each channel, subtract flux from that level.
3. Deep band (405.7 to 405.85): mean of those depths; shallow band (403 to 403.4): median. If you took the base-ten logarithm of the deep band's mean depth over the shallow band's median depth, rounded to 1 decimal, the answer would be -0.1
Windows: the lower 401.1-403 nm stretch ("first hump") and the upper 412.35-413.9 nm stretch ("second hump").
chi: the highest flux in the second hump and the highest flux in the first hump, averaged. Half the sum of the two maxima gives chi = 25.8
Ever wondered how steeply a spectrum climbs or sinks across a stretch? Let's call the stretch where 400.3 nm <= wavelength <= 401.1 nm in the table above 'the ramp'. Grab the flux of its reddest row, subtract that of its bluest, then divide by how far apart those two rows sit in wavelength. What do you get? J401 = 0.3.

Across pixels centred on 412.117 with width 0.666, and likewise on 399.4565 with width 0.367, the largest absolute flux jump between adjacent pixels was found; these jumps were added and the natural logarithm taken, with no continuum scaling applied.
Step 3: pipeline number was 0.30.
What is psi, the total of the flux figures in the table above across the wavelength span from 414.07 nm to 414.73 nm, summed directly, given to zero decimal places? 171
